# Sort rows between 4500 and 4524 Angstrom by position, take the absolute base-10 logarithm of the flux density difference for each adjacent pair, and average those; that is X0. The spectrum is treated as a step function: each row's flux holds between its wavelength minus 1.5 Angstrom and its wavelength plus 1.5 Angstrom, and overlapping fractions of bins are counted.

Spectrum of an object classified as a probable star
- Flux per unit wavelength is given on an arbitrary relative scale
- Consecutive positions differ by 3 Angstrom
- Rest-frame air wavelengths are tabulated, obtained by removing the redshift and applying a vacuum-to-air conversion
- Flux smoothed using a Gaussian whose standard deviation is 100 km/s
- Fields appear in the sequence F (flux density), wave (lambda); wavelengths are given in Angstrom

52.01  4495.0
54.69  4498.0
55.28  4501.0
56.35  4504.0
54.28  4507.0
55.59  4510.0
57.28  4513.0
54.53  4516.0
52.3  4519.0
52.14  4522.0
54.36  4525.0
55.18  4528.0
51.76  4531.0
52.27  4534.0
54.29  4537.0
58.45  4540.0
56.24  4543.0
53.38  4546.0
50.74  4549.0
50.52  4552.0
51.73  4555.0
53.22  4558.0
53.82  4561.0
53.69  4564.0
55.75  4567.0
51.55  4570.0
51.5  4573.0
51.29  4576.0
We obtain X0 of 0.013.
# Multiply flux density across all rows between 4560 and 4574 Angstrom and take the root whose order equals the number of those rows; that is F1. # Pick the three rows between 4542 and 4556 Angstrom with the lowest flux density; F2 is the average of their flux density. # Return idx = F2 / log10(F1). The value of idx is 29.5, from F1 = 53.2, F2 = 51.0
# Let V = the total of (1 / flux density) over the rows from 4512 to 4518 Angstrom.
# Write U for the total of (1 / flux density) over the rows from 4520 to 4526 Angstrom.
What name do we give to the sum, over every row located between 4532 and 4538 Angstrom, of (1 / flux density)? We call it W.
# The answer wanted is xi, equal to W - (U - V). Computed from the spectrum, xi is 0.0358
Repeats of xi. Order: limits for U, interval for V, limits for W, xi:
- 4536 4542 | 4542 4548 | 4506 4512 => 0.0374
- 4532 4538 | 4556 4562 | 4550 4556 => 0.0389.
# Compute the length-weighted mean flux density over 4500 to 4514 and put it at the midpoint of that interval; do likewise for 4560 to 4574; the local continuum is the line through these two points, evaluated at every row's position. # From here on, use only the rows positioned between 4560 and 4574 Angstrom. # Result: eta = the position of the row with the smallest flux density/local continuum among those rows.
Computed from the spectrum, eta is 4570.0 Angstrom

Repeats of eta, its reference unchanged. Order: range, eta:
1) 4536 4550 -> 4549.0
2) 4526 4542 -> 4531.0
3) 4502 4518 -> 4507.0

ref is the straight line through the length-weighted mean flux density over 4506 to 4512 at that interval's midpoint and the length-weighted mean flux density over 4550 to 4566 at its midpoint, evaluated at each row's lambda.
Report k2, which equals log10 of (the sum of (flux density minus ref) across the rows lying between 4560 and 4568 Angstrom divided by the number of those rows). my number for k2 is 0.32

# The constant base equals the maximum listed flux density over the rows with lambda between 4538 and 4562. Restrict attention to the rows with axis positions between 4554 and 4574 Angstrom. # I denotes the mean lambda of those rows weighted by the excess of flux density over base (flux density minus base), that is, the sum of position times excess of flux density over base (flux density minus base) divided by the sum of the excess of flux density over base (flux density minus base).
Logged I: 4564.2 Angstrom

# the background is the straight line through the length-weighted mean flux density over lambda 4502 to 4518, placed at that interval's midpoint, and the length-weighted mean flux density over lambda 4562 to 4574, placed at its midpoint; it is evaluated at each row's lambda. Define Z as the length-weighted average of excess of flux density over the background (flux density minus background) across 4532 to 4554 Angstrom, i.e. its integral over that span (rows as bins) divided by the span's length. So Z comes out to -0.6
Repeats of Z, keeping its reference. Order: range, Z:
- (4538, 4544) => 2.9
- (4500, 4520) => -0.3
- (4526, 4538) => -1.3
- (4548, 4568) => -0.9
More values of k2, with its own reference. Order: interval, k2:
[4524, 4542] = -0.37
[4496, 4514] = -0.68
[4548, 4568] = -0.84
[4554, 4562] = -0.54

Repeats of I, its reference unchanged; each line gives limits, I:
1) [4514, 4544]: 4527.4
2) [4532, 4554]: 4544.6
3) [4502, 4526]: 4516.3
